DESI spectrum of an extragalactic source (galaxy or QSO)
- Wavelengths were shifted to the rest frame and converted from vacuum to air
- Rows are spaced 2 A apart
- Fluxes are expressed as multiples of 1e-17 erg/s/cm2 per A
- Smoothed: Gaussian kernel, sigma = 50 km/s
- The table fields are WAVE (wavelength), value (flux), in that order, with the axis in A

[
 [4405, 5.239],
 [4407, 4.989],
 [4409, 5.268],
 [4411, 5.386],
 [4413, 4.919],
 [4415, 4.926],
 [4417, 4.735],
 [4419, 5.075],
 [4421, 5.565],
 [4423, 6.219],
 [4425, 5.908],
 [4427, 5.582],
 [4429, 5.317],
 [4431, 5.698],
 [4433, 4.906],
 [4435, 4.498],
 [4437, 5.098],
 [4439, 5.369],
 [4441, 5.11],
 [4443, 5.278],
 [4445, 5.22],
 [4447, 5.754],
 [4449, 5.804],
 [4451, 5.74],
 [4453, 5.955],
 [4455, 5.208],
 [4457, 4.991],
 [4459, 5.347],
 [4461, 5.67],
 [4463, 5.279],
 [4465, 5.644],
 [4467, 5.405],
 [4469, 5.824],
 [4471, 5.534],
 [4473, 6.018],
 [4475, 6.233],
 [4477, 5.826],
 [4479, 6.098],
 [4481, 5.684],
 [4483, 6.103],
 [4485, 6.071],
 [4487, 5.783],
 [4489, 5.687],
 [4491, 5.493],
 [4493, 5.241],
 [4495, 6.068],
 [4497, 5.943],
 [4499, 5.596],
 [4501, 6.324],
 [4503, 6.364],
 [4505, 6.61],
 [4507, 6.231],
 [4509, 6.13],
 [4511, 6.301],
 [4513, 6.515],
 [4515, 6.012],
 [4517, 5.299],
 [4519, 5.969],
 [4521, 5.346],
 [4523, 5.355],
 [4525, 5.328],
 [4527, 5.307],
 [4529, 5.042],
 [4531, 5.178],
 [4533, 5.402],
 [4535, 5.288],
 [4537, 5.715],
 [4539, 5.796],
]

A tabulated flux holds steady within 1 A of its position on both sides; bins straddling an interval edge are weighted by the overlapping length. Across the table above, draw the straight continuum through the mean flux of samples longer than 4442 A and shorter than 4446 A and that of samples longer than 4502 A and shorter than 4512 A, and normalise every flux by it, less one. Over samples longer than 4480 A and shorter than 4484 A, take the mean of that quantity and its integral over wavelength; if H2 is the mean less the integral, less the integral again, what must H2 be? 0.0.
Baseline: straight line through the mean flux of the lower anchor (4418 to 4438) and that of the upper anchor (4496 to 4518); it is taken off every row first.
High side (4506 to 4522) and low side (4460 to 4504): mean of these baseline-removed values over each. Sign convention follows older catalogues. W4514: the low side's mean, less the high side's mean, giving 0.13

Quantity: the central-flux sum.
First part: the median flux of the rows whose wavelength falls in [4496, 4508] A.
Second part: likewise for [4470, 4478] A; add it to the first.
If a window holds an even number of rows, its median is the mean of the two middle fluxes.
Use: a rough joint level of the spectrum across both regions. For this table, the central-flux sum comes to 12.2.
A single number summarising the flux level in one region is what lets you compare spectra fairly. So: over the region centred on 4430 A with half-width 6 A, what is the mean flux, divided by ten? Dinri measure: 0.532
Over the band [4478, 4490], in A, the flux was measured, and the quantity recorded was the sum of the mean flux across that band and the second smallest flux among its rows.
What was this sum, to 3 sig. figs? 11.6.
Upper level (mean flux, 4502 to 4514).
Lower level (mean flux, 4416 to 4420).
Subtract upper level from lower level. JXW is -1.5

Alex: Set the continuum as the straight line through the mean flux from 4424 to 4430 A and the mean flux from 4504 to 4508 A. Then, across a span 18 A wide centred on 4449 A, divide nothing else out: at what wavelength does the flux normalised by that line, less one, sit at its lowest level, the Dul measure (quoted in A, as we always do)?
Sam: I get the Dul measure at 4457 A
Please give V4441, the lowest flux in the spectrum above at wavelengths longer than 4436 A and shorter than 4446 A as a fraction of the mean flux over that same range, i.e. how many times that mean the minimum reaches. 0.978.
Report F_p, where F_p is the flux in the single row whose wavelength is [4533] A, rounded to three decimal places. 5.402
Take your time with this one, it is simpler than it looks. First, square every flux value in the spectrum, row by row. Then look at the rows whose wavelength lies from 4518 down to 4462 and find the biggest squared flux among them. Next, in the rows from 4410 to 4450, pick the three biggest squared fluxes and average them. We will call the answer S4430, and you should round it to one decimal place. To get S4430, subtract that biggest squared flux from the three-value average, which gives -7.9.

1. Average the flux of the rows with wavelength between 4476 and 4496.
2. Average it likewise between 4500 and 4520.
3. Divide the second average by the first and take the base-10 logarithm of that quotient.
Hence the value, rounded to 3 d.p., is 0.027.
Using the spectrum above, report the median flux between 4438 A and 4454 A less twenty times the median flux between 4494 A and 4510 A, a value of -118.1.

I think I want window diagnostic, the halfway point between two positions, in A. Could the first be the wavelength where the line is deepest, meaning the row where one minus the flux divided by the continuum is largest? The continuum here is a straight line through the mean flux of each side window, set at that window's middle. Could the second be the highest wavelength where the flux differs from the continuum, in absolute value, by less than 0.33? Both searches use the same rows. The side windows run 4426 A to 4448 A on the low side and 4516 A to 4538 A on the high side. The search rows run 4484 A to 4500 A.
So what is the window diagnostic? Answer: 4496 A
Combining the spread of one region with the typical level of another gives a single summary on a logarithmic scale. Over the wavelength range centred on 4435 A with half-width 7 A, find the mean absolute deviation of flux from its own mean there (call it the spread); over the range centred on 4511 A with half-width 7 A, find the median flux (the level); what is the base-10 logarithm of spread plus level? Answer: 0.813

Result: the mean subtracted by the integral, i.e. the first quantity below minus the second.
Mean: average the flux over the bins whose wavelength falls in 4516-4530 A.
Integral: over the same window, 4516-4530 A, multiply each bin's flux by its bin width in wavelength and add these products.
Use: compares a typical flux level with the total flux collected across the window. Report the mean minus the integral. -69.9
